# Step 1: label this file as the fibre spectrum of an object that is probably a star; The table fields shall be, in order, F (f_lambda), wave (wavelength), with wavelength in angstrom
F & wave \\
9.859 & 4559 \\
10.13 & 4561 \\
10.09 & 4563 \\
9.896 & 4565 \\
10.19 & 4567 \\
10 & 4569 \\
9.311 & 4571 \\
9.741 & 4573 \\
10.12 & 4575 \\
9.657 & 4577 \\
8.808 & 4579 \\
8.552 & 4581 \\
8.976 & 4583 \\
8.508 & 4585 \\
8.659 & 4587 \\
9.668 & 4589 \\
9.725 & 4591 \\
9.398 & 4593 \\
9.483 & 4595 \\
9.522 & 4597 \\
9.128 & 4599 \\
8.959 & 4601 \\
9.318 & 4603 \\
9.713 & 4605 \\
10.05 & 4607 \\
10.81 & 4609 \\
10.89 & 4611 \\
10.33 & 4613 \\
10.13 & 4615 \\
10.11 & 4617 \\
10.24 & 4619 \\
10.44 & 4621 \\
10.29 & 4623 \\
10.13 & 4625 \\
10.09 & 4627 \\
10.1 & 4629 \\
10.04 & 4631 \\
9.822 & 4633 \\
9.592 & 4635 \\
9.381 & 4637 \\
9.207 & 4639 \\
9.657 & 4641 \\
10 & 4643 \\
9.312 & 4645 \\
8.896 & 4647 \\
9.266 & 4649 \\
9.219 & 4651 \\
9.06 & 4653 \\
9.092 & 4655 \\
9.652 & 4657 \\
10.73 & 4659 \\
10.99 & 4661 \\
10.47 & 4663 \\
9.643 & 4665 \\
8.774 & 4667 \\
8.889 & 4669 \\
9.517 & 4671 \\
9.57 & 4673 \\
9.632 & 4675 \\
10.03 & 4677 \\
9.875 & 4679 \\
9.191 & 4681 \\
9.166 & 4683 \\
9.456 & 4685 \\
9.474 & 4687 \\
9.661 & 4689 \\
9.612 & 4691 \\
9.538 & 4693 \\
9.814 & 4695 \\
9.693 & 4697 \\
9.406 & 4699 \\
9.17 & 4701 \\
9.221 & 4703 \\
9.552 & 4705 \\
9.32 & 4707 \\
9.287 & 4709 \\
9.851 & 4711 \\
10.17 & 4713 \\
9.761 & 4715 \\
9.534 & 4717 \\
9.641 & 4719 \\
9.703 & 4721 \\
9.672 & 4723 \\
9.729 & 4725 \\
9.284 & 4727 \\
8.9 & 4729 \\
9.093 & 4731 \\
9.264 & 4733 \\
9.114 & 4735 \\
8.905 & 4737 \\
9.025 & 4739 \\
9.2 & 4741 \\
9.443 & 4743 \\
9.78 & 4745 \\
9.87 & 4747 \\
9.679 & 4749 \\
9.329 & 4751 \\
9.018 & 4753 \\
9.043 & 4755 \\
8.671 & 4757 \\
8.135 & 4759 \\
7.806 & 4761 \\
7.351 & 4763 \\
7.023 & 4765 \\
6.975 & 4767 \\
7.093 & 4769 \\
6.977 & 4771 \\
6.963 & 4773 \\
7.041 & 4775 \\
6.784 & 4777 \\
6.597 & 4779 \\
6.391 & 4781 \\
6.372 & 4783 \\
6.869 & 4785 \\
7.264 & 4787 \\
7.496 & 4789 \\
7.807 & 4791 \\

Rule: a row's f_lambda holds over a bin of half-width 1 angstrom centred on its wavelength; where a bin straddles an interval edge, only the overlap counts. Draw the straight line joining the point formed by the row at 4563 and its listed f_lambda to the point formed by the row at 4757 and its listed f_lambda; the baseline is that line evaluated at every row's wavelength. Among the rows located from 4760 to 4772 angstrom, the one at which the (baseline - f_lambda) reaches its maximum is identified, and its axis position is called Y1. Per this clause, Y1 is 4767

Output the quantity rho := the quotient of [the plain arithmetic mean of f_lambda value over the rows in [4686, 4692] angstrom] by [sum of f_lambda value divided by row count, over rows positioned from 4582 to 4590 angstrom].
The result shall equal 1.07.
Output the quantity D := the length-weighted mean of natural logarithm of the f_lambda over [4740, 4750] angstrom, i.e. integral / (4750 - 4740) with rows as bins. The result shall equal 2.26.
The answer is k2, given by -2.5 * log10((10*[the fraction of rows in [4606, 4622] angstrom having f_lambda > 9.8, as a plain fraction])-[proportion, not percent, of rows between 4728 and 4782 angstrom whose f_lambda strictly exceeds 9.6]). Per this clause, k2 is -2.5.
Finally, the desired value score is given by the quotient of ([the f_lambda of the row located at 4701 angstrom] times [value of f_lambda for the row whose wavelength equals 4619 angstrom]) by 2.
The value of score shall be 47.0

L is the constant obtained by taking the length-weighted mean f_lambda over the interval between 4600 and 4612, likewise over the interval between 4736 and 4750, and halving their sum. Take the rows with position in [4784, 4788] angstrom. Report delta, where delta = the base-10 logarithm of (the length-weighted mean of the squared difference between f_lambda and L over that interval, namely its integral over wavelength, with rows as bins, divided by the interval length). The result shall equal 0.8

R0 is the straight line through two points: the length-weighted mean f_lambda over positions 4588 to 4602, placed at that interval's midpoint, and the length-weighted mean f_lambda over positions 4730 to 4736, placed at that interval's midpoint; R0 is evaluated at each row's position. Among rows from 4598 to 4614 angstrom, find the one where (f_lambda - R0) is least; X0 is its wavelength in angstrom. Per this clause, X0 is 4601 angstrom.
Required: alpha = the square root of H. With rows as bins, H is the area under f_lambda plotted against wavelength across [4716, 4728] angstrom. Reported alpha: 10.7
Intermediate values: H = 115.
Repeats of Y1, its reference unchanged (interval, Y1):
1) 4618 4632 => 4631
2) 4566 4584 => 4581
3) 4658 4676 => 4667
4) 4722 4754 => 4729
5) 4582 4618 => 4585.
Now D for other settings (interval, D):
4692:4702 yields 2.25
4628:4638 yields 2.28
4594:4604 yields 2.23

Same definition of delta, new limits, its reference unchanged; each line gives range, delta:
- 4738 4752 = -0.9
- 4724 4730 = -0.6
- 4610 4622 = -0.3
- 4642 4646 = -0.9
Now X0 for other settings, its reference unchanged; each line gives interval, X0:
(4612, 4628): 4627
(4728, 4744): 4729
